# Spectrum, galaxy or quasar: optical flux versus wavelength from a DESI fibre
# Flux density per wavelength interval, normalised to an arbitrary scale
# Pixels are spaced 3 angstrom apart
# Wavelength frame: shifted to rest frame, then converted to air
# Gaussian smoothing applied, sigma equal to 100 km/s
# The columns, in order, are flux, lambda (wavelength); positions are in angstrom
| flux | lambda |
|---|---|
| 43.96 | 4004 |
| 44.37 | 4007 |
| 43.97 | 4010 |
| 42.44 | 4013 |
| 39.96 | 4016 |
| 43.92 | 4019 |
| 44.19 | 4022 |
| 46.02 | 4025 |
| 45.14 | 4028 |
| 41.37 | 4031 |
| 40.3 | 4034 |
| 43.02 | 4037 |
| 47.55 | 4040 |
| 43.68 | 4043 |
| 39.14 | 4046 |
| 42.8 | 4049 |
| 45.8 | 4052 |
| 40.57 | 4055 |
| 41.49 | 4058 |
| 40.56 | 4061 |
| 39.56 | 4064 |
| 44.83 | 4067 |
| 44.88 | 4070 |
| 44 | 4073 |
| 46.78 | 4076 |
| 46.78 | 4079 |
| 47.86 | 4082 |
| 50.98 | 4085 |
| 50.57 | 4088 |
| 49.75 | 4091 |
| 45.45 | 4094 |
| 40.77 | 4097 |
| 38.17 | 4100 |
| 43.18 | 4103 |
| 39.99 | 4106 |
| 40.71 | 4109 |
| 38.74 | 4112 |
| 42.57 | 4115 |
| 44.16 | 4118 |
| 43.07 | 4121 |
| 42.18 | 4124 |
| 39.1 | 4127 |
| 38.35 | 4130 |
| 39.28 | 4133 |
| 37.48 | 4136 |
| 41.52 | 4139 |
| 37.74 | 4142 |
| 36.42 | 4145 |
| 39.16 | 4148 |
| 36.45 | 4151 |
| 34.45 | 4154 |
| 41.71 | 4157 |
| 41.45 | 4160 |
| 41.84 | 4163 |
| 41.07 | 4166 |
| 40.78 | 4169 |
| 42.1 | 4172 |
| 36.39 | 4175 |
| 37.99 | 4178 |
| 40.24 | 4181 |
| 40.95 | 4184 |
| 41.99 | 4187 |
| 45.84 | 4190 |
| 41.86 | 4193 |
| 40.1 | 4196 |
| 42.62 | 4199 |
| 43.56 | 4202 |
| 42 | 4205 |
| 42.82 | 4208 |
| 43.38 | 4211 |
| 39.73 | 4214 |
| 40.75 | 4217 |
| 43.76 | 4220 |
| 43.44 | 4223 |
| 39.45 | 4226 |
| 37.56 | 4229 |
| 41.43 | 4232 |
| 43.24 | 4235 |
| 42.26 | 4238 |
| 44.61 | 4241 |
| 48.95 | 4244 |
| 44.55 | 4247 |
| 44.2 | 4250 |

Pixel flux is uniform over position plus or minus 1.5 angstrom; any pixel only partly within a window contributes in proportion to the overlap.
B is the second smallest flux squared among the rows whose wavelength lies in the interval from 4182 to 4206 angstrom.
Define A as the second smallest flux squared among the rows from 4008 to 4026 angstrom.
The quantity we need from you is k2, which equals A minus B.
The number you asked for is 124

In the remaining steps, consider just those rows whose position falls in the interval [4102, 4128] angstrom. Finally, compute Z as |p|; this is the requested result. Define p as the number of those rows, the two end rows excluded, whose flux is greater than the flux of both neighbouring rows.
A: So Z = 2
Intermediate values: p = 2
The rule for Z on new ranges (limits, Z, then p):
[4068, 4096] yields 1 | 1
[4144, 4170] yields 3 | 3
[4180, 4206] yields 2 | 2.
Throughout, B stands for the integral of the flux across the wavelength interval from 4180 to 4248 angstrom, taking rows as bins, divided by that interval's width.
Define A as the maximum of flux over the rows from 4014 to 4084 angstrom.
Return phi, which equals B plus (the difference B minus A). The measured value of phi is 36.9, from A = 47.86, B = 42.4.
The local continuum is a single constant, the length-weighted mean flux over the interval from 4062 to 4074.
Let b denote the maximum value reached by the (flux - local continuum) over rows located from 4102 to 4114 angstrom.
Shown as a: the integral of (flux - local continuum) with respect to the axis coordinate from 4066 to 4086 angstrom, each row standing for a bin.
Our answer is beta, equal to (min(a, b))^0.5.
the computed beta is 0.1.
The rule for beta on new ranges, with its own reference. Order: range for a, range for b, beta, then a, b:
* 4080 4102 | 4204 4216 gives 0.5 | 66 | 0.2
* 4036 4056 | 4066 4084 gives 1.5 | 2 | 4.7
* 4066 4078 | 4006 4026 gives 1.7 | 24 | 2.8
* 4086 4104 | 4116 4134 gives 1.0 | 30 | 1.0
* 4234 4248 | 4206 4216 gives 0.5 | 22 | 0.2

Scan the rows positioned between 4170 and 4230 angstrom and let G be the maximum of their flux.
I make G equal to 45.84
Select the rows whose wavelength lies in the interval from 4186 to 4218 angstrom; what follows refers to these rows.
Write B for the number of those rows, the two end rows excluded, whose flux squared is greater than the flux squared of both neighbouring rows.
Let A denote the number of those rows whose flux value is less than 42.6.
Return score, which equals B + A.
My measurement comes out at 9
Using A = 6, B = 3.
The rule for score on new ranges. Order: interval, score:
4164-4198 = 12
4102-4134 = 10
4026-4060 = 7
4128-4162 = 15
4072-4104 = 3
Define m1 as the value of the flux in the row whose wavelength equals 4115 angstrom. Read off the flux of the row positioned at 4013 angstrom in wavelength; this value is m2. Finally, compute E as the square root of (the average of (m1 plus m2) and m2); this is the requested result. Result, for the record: 7.98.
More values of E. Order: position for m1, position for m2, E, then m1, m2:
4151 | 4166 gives 7.70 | 36.45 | 41.07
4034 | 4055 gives 7.79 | 40.3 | 40.57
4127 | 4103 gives 7.92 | 39.1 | 43.18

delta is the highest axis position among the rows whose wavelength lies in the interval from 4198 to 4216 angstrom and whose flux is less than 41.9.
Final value 4214 angstrom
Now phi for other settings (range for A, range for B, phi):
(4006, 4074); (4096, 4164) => 32.3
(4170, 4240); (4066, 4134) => 41.3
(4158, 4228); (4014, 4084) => 41.2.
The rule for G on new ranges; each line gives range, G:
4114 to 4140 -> 44.16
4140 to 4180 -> 42.1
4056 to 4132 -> 50.98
